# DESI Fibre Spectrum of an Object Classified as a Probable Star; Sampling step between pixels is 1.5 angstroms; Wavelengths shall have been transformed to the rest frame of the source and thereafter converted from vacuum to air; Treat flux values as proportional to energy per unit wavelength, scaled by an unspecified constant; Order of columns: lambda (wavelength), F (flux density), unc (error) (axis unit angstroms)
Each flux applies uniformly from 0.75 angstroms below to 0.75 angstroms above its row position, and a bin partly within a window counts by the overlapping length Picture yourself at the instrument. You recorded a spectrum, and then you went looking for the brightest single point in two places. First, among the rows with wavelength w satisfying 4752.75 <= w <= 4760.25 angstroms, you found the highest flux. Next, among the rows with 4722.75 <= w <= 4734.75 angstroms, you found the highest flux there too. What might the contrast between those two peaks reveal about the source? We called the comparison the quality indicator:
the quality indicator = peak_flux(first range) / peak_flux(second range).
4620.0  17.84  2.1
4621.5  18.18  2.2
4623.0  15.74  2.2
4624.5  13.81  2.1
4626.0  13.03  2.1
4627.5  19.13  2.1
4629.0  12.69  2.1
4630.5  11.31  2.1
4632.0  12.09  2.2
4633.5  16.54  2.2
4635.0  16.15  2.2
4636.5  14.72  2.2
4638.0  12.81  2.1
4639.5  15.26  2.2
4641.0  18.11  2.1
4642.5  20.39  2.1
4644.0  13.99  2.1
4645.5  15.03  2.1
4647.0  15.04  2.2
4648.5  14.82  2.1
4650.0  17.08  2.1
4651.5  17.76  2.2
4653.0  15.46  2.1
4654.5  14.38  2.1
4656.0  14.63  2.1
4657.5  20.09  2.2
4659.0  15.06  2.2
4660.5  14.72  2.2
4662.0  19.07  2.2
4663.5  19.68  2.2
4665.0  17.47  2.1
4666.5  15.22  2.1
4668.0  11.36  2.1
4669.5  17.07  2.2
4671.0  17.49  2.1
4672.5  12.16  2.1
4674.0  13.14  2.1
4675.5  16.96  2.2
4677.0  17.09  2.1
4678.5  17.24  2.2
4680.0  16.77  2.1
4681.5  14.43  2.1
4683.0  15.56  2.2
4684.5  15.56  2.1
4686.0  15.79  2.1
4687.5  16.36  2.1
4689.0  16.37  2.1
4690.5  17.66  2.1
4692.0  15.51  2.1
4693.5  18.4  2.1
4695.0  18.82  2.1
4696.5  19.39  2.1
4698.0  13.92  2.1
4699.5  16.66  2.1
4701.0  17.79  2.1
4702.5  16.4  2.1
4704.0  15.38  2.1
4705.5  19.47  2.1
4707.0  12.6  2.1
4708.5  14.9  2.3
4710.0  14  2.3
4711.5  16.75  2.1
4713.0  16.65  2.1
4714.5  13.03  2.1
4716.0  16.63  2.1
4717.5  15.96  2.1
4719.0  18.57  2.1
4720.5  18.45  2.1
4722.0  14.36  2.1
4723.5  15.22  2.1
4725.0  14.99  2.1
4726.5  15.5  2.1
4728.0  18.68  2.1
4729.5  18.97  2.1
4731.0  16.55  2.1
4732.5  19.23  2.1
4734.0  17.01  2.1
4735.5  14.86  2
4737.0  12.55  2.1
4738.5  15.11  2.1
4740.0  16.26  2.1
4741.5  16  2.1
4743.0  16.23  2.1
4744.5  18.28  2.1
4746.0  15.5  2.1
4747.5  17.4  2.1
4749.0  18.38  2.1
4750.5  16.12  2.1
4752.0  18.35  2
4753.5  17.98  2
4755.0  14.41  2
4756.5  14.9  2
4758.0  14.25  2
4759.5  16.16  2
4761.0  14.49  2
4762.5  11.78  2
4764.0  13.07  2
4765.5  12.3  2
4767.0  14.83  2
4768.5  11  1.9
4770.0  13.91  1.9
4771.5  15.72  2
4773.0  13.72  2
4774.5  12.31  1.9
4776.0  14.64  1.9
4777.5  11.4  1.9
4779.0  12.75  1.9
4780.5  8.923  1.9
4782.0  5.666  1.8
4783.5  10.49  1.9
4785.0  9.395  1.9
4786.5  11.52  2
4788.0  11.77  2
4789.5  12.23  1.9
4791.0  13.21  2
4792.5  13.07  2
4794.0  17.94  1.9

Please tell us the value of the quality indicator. 0.93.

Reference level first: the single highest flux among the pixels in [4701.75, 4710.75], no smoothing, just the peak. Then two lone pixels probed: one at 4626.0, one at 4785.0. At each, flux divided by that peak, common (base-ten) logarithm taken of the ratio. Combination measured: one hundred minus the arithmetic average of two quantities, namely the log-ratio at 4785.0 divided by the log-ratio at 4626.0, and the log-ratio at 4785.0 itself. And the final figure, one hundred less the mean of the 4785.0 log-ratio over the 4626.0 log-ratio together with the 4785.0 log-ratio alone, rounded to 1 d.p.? 99.3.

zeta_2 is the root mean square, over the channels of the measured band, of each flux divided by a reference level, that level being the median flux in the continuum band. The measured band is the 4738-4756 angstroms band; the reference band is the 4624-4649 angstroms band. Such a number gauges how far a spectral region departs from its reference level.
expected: 1.13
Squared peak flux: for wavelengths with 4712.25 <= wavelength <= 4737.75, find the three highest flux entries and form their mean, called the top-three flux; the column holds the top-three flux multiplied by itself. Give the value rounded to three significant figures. 359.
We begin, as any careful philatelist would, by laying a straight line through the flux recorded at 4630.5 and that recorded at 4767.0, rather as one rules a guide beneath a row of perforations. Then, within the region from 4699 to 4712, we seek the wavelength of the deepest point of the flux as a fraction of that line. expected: 4707.0 angstroms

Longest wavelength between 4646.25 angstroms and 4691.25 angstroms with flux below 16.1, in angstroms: 4686.0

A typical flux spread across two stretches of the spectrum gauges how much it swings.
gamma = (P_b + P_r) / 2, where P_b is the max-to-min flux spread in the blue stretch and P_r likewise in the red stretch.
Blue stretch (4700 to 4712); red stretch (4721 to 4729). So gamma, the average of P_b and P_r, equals 5.6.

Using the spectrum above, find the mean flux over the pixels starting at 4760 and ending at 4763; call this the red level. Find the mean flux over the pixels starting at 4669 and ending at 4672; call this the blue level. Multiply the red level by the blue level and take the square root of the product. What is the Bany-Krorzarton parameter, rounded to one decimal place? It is 15.1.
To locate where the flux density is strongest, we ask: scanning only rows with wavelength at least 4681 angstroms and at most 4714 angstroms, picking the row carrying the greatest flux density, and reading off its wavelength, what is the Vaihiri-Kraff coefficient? 4705.5 angstroms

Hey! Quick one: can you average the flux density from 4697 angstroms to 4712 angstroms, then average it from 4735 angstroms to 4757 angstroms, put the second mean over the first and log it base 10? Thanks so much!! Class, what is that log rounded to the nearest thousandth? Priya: 0.010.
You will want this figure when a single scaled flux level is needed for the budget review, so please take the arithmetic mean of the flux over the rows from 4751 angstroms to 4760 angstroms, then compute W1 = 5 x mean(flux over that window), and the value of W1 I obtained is 80.0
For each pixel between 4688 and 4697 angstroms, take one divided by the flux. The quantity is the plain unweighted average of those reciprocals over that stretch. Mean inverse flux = 0.057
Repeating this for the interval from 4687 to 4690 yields 0.061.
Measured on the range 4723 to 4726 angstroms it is 0.066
